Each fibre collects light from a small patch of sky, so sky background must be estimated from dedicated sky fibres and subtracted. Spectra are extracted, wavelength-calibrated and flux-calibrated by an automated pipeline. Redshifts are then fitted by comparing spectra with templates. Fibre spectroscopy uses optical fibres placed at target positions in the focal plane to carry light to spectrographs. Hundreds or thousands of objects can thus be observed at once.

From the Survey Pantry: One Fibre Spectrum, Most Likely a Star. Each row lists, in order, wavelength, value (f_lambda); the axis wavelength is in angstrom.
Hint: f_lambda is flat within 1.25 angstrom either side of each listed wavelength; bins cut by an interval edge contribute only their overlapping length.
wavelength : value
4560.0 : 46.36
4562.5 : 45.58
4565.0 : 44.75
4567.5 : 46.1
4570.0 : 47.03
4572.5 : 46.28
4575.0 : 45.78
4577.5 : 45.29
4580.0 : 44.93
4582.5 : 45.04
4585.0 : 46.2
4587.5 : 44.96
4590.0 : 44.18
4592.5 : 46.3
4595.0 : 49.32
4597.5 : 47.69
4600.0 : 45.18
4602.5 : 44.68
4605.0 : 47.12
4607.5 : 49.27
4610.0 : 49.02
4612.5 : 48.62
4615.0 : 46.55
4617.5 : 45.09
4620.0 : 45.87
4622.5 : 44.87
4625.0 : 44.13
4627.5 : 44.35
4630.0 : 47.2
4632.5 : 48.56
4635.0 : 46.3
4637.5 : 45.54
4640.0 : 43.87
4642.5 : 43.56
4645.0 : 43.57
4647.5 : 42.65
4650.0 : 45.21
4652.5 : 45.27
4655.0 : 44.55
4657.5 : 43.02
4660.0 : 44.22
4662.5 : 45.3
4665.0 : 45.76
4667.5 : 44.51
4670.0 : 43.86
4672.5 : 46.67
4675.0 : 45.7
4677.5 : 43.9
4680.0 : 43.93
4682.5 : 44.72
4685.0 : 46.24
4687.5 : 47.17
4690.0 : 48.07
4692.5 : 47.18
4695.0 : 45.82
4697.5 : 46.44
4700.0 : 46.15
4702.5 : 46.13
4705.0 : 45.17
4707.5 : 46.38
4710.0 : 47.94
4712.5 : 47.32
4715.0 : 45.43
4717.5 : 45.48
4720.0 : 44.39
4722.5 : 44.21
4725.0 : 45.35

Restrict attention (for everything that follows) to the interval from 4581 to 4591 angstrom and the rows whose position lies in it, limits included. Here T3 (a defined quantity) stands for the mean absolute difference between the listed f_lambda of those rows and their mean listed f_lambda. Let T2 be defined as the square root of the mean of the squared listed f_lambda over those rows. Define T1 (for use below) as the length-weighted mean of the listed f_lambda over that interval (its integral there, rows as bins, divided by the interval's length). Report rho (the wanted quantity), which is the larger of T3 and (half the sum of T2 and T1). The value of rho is 45.1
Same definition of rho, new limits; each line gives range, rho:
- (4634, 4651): 44.4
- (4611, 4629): 45.7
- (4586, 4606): 46.2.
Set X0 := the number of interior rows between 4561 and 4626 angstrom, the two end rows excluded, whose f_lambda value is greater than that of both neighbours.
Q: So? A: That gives 5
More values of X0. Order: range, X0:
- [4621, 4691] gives 5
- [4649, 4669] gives 2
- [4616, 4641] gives 2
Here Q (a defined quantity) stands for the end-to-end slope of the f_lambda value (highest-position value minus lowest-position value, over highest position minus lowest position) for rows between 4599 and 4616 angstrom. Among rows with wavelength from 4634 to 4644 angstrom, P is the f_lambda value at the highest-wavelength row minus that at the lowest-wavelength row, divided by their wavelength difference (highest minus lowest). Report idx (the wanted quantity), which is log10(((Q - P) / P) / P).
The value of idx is 0.53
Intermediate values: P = -0.37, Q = 0.09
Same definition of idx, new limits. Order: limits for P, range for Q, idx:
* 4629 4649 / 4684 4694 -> 0.76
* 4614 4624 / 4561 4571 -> 0.92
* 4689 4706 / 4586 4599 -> 1.10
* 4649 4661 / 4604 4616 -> 0.63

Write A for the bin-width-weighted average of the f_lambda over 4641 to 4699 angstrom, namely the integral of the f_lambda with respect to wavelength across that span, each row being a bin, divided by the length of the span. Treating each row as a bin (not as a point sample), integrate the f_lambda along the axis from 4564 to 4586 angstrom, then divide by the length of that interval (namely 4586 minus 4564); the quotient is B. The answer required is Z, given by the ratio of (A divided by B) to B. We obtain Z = 0.0216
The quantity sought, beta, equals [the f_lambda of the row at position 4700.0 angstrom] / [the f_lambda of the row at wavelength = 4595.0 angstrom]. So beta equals 0.94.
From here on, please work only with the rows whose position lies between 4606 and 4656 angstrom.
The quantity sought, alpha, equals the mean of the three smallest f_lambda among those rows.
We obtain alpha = 43.3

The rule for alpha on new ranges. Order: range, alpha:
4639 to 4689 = 43.1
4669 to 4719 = 43.9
